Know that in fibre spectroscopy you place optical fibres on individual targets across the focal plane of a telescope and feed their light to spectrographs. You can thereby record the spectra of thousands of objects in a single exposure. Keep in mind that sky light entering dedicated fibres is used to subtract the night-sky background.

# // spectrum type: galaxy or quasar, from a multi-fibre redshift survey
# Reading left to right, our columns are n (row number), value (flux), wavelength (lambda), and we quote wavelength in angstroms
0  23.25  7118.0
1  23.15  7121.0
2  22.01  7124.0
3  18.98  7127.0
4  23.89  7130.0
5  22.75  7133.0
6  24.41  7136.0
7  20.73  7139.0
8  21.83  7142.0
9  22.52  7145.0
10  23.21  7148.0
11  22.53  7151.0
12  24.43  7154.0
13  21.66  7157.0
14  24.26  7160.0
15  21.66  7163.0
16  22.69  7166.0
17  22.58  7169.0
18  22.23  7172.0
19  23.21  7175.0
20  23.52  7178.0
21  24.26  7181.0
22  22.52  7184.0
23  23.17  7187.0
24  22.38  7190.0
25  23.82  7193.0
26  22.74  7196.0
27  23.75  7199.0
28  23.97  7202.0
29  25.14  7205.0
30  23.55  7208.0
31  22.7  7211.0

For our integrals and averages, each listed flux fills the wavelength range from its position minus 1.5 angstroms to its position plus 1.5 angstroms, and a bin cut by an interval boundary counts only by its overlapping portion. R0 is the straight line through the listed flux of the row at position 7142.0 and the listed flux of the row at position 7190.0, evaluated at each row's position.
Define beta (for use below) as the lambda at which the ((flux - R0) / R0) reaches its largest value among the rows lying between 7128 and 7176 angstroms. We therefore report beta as 7136.0 angstroms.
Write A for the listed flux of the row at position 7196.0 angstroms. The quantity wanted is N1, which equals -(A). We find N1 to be -22.7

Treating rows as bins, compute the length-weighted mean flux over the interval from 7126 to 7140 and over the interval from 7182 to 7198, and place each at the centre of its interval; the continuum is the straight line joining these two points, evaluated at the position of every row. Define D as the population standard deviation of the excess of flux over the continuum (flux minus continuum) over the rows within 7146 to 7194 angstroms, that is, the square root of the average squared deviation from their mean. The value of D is 0.85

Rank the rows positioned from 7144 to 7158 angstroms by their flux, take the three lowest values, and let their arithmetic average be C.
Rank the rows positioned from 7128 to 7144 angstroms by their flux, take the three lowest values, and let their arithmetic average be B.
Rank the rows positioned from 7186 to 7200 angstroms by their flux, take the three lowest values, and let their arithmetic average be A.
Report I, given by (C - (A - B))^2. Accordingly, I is 451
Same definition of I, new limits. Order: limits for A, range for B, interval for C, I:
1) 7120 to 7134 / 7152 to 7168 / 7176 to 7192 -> 550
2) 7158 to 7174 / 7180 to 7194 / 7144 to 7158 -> 518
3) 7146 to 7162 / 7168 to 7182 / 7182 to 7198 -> 518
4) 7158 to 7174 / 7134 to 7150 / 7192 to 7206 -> 528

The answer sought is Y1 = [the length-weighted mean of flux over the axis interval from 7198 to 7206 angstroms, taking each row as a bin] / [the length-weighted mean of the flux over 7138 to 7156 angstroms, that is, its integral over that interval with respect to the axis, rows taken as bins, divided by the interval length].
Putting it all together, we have 1.08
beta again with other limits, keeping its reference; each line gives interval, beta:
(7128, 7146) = 7136.0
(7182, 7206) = 7205.0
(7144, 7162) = 7154.0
